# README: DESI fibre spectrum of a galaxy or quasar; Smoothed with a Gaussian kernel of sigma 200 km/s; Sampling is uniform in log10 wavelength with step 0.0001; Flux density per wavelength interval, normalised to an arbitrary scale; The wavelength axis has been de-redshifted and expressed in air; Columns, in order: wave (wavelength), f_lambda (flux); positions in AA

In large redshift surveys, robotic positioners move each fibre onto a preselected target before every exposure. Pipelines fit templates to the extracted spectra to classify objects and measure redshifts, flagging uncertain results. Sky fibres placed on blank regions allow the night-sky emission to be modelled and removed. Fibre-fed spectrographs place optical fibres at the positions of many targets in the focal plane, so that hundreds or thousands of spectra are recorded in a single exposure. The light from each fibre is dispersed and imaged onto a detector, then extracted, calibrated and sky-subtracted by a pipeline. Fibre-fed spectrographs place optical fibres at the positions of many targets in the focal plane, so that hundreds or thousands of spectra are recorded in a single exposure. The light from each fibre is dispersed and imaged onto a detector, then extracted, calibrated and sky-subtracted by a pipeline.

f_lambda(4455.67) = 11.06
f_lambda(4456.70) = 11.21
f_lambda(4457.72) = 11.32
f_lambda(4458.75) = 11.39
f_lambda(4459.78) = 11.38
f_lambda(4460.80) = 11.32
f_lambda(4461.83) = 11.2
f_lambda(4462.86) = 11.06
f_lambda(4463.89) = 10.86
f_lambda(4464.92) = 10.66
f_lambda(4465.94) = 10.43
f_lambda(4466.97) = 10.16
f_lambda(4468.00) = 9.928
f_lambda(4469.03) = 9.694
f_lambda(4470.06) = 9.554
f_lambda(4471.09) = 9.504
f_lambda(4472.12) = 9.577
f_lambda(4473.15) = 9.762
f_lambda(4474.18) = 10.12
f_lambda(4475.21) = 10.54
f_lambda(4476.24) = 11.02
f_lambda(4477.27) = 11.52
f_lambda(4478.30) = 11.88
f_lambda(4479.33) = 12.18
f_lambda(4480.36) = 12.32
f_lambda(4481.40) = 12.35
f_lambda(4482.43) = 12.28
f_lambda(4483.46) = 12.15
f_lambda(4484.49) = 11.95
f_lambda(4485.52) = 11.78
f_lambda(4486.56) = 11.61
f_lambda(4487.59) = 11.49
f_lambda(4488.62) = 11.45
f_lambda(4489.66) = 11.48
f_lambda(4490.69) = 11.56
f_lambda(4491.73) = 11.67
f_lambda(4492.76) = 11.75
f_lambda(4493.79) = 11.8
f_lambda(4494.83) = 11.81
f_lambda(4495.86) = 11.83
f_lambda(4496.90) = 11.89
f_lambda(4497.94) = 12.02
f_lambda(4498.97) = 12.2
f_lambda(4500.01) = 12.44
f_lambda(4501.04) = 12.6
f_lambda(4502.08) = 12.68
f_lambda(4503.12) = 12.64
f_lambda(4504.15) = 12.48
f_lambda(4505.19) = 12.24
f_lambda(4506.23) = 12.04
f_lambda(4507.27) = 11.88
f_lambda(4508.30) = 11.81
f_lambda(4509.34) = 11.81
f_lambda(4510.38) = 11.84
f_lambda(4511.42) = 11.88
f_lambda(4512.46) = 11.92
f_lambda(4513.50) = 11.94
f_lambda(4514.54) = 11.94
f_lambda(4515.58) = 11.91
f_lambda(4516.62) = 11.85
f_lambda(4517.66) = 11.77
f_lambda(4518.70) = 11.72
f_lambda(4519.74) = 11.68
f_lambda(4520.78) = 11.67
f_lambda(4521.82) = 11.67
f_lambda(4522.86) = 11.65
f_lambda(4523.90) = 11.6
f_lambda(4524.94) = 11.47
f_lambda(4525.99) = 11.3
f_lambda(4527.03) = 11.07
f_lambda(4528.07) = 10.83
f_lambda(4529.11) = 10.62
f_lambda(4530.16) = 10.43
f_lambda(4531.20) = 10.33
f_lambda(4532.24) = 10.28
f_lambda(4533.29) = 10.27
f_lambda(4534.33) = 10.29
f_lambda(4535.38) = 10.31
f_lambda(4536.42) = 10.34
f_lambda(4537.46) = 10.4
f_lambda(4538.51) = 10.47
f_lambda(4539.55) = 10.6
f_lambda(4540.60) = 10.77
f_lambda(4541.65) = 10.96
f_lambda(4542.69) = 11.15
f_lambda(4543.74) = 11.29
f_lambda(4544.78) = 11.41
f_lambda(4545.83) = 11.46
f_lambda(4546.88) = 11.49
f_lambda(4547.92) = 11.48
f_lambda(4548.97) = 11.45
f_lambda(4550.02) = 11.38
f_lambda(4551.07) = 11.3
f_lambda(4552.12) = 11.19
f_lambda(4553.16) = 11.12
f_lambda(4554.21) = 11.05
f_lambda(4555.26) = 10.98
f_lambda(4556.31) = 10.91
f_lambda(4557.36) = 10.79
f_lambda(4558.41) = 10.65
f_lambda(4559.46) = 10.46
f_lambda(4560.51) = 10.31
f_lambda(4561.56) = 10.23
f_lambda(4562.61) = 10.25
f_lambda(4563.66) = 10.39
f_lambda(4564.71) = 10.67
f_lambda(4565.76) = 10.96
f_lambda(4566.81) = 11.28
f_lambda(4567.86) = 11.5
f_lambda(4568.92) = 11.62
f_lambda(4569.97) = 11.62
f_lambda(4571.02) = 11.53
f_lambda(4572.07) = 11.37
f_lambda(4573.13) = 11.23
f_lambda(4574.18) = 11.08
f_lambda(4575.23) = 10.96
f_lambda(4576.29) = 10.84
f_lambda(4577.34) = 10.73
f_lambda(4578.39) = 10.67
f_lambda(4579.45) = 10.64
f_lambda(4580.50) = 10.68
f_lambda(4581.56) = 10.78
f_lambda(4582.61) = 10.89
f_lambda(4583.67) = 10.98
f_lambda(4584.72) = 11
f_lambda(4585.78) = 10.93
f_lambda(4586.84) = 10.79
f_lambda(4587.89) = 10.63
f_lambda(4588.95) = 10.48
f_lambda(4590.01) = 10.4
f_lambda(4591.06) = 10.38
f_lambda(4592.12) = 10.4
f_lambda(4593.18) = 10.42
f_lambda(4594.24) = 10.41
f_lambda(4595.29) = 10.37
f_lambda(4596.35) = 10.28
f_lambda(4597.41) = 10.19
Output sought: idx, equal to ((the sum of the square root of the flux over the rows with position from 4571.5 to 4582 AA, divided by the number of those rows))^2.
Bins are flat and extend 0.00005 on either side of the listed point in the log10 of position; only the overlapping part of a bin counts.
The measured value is 10.9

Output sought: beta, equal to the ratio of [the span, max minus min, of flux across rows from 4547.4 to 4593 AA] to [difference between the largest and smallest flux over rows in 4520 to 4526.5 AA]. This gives 3.76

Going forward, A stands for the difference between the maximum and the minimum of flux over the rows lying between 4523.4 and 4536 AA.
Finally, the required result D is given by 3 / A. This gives 2.3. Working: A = 1.33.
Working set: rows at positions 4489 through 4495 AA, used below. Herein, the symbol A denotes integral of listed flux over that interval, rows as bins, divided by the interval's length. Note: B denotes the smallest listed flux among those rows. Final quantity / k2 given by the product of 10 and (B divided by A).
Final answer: 9.85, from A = 11.7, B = 11.48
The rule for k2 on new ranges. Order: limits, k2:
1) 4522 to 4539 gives 9.56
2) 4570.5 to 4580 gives 9.67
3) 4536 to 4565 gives 9.39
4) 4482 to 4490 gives 9.72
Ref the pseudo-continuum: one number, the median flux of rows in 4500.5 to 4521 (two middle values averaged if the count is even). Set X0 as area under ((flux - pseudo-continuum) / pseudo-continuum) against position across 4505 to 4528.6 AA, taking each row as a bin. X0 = -0.4 AA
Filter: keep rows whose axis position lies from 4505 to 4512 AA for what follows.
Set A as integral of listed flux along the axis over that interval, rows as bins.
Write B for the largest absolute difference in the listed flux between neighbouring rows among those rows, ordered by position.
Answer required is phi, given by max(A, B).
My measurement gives 83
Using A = 83.4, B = 0.20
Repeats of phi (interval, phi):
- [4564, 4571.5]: 85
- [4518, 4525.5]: 87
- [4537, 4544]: 75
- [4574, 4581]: 76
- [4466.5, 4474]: 73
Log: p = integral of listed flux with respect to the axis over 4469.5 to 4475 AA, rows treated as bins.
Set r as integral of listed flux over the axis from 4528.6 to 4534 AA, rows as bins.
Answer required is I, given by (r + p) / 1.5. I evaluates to 73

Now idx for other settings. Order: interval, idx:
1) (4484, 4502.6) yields 11.9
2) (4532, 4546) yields 10.7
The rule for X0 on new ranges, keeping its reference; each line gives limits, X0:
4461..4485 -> -2.0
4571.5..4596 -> -2.4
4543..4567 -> -1.9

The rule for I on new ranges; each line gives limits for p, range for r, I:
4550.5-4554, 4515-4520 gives 65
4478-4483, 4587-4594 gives 90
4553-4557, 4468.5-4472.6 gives 55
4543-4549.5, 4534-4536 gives 63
